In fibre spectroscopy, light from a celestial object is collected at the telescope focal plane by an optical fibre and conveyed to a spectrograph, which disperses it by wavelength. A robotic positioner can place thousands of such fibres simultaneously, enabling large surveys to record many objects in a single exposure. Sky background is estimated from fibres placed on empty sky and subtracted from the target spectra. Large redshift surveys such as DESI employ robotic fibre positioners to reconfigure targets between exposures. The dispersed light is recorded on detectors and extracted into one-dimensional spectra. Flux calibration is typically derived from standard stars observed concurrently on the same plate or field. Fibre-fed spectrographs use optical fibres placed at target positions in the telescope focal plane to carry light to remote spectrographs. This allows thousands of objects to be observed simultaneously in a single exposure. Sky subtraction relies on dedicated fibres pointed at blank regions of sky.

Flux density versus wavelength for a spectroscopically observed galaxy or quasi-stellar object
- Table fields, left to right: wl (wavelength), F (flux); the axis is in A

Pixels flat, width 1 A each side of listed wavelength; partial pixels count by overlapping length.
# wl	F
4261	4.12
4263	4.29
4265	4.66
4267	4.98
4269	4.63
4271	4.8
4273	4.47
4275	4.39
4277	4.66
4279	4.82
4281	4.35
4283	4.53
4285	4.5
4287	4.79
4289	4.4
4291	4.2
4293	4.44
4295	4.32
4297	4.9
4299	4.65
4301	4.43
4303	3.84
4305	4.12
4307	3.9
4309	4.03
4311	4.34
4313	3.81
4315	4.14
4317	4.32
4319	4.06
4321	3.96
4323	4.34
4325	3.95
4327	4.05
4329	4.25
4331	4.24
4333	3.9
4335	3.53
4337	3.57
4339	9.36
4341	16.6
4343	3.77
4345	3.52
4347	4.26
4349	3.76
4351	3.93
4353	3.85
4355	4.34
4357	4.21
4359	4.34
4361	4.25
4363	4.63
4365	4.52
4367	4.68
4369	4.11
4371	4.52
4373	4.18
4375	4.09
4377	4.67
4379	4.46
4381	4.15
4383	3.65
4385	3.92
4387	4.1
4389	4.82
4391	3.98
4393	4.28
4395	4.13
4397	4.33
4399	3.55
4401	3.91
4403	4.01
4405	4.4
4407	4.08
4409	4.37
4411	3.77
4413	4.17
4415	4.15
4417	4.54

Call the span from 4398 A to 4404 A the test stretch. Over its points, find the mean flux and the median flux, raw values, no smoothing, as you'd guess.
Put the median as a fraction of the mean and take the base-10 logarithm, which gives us 0.010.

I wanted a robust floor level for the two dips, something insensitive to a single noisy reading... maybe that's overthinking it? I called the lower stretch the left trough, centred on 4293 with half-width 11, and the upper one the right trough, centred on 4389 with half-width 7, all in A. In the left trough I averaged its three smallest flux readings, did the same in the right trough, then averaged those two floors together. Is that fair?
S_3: 4.0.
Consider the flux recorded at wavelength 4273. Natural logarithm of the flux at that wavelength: 1.50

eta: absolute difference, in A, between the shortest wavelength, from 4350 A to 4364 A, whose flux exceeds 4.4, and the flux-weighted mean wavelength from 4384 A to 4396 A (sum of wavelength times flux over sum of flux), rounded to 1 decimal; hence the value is 27.0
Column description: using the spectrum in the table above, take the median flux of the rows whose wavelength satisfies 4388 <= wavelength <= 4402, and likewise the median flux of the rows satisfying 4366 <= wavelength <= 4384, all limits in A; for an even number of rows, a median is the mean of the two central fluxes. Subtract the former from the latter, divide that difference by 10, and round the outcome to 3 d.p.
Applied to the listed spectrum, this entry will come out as 0.005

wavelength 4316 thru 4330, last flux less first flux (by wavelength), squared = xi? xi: 0.00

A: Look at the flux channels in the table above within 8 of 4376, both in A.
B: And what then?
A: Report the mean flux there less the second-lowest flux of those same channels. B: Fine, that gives 0.14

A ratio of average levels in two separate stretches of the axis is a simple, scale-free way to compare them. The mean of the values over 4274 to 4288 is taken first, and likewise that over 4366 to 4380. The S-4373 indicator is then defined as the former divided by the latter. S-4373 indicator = 1.04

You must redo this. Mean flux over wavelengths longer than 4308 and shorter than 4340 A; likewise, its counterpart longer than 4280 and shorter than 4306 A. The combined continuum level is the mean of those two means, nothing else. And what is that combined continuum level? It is 4.39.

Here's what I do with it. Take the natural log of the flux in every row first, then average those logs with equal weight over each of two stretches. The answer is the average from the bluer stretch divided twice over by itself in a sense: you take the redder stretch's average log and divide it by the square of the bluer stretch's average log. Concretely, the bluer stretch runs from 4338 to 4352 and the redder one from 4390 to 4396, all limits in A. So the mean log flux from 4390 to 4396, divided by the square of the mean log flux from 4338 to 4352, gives 0.50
